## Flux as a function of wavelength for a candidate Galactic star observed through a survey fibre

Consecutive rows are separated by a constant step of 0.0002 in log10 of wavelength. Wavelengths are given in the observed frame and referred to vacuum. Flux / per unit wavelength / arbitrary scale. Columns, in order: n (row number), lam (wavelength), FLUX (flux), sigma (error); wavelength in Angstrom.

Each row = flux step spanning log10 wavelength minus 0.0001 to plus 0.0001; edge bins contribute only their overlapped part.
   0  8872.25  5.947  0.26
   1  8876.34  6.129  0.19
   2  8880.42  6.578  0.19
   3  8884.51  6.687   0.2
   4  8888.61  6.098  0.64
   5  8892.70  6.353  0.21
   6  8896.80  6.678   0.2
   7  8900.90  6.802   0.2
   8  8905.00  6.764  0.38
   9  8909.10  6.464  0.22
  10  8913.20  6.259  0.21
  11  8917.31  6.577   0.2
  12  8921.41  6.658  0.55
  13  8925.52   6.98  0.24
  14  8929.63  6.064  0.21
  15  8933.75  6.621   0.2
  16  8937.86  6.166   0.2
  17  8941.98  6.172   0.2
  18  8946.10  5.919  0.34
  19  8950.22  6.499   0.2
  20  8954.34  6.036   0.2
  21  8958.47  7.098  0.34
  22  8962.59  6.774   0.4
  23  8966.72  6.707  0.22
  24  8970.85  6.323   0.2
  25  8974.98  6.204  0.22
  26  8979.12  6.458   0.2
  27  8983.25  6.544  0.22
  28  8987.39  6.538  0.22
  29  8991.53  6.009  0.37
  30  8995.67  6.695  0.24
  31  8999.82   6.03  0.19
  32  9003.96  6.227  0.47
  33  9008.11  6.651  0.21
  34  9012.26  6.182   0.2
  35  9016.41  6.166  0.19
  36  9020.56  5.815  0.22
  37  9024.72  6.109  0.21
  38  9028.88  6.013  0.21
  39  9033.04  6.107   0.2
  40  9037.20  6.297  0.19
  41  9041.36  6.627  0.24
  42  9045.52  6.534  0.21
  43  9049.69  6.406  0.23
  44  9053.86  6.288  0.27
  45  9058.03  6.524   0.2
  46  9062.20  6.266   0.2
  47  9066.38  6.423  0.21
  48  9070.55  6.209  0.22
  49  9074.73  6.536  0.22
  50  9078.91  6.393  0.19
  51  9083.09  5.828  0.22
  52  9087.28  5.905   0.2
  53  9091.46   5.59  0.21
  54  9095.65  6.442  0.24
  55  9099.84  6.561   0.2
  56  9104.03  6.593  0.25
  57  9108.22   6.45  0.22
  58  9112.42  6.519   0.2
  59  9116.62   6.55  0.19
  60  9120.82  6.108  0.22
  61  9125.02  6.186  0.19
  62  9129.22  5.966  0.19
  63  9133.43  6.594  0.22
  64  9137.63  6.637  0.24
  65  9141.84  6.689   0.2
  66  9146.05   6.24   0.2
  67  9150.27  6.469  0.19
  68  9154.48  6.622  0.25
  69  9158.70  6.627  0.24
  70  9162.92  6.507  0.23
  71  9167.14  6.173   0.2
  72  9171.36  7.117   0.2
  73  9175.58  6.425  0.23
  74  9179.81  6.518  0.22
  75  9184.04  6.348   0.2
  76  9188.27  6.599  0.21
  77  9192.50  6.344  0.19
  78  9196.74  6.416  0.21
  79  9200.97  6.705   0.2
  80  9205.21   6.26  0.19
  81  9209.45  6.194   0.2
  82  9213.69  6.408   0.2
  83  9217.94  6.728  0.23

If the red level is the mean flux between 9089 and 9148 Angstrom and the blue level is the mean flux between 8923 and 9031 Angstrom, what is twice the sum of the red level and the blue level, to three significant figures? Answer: 25.4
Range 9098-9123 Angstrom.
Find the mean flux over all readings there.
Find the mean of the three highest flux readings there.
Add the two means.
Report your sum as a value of 13.0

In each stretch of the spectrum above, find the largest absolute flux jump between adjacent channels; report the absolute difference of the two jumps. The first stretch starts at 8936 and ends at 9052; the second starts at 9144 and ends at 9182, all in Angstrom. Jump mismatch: 0.12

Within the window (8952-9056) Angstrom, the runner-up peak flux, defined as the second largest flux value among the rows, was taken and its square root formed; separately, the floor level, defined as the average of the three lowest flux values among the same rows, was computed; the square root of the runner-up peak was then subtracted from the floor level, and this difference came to 3.34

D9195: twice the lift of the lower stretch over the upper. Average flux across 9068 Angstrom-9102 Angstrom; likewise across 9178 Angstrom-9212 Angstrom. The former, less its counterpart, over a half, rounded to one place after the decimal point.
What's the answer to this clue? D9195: -0.5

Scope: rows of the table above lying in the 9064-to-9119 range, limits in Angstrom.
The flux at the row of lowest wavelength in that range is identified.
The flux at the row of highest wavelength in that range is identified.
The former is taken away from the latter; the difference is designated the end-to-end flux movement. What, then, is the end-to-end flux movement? 0.1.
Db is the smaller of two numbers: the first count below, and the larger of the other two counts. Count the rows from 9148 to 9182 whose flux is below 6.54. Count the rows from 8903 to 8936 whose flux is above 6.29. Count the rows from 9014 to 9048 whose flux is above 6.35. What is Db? 5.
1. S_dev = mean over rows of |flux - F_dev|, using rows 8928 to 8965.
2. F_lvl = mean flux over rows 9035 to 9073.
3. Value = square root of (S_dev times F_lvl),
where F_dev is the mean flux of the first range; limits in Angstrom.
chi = 1.46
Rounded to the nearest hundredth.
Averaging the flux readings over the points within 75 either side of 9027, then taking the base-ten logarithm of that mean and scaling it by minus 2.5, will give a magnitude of -2.00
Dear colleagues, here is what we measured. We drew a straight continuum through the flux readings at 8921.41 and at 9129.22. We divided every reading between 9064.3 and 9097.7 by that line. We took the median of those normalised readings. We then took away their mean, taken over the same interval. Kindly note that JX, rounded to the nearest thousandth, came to 0.018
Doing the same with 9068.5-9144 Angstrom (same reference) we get 0.015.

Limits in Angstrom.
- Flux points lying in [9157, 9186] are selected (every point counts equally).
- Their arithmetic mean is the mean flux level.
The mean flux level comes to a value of 6.53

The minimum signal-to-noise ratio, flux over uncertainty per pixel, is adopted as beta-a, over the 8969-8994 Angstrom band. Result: 16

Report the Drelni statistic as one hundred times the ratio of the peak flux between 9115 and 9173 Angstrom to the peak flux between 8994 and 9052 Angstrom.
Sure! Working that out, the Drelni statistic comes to 106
